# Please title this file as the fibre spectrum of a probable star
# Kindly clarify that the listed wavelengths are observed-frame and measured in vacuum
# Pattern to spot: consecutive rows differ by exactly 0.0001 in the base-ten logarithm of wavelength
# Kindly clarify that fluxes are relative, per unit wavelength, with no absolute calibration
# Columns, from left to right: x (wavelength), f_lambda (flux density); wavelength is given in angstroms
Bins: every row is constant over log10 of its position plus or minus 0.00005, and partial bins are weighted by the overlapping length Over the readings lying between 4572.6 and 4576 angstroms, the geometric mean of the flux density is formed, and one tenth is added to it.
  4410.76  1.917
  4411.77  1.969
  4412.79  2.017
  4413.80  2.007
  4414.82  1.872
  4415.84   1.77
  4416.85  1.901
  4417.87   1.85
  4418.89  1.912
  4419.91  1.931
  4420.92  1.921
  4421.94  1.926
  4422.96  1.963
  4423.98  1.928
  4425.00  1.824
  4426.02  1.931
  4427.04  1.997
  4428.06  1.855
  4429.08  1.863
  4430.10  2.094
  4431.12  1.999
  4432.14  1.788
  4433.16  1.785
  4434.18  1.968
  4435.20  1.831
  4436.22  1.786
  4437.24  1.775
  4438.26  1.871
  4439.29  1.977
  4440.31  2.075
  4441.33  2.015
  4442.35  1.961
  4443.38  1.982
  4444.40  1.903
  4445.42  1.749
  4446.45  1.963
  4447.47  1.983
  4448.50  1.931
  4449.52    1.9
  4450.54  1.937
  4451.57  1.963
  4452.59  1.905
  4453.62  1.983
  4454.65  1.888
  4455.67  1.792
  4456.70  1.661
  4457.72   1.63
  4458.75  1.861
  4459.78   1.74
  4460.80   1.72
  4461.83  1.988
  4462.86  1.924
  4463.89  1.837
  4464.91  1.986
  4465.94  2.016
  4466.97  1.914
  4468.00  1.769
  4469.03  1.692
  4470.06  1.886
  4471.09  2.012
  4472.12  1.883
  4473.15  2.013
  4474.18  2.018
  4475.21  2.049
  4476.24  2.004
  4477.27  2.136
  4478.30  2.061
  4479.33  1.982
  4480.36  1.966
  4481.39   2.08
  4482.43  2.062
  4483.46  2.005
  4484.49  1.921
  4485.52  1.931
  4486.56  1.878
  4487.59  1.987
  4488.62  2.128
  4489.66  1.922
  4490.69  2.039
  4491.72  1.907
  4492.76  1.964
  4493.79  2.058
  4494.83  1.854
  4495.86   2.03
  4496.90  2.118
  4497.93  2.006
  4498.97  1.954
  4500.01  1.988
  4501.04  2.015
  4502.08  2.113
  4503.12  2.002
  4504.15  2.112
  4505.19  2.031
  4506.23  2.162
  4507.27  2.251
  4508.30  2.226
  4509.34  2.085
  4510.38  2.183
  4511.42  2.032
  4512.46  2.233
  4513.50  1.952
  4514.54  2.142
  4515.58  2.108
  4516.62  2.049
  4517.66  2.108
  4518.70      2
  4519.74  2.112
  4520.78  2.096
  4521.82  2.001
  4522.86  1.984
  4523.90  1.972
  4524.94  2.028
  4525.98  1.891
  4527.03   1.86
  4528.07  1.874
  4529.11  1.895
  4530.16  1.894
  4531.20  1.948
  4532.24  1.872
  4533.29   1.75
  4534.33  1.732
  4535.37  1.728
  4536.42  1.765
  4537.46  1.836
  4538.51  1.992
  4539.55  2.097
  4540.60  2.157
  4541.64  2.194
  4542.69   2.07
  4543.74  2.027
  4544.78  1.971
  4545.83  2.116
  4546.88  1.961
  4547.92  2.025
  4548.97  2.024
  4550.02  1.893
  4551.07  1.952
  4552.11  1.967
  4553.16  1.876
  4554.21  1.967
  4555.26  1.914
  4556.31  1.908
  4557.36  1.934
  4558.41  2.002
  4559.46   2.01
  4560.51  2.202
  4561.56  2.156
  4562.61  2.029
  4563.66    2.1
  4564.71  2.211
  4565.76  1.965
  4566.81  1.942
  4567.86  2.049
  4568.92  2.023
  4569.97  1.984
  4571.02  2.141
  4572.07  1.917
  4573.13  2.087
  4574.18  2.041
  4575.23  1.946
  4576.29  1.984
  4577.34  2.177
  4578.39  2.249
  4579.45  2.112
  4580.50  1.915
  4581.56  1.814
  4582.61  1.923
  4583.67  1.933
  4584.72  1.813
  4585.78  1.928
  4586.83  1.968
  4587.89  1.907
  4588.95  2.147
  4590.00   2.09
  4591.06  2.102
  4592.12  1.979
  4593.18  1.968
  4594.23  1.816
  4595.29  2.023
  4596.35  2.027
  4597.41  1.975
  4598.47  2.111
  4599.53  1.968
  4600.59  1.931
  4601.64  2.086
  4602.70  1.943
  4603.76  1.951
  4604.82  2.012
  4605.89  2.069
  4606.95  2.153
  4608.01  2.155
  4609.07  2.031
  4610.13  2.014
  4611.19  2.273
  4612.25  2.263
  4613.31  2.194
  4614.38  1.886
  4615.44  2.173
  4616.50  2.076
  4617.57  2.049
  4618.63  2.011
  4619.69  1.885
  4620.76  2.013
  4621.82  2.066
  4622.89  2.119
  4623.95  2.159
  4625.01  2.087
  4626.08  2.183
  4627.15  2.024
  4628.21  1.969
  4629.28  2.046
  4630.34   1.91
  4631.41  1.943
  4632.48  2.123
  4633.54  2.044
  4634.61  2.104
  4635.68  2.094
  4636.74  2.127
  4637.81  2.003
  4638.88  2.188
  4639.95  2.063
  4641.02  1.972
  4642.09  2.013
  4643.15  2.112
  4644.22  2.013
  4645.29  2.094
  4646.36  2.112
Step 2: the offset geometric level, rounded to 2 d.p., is 2.12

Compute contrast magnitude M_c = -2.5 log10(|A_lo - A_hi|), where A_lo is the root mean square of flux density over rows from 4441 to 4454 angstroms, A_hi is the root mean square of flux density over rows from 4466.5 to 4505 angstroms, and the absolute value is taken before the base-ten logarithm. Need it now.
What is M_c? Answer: 3.3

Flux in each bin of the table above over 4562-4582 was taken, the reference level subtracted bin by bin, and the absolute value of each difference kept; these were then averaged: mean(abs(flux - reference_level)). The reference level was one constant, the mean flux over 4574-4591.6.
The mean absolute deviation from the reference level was 0.092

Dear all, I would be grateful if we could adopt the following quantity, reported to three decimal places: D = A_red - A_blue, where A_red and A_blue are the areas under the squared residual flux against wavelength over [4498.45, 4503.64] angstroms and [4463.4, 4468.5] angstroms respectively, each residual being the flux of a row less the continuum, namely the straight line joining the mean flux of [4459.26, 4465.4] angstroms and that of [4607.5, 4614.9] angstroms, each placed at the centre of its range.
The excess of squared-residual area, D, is 0.001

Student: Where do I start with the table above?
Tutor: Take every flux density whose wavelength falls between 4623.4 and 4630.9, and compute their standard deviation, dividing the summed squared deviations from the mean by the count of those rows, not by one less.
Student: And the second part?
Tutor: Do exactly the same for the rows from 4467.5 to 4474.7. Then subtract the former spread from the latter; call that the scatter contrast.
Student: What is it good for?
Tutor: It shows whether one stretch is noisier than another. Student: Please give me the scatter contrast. 0.03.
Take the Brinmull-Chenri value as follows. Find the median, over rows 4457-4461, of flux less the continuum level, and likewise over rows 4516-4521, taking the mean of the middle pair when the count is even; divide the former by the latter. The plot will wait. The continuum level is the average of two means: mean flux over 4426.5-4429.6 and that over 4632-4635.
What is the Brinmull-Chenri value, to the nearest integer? -3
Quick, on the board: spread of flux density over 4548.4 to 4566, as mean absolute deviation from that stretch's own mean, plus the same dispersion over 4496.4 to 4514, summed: 0.16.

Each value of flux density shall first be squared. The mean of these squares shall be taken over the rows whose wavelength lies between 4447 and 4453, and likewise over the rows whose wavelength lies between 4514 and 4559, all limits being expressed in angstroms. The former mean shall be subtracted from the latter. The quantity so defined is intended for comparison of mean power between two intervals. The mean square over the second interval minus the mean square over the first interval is 0.14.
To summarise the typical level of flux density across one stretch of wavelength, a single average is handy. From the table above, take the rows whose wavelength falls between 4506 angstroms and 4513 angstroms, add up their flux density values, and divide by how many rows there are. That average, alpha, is 2.17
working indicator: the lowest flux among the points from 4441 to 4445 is 1.903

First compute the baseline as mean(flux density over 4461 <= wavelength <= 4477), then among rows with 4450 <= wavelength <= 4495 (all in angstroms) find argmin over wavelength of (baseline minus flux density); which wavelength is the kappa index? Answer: 4477.27 angstroms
